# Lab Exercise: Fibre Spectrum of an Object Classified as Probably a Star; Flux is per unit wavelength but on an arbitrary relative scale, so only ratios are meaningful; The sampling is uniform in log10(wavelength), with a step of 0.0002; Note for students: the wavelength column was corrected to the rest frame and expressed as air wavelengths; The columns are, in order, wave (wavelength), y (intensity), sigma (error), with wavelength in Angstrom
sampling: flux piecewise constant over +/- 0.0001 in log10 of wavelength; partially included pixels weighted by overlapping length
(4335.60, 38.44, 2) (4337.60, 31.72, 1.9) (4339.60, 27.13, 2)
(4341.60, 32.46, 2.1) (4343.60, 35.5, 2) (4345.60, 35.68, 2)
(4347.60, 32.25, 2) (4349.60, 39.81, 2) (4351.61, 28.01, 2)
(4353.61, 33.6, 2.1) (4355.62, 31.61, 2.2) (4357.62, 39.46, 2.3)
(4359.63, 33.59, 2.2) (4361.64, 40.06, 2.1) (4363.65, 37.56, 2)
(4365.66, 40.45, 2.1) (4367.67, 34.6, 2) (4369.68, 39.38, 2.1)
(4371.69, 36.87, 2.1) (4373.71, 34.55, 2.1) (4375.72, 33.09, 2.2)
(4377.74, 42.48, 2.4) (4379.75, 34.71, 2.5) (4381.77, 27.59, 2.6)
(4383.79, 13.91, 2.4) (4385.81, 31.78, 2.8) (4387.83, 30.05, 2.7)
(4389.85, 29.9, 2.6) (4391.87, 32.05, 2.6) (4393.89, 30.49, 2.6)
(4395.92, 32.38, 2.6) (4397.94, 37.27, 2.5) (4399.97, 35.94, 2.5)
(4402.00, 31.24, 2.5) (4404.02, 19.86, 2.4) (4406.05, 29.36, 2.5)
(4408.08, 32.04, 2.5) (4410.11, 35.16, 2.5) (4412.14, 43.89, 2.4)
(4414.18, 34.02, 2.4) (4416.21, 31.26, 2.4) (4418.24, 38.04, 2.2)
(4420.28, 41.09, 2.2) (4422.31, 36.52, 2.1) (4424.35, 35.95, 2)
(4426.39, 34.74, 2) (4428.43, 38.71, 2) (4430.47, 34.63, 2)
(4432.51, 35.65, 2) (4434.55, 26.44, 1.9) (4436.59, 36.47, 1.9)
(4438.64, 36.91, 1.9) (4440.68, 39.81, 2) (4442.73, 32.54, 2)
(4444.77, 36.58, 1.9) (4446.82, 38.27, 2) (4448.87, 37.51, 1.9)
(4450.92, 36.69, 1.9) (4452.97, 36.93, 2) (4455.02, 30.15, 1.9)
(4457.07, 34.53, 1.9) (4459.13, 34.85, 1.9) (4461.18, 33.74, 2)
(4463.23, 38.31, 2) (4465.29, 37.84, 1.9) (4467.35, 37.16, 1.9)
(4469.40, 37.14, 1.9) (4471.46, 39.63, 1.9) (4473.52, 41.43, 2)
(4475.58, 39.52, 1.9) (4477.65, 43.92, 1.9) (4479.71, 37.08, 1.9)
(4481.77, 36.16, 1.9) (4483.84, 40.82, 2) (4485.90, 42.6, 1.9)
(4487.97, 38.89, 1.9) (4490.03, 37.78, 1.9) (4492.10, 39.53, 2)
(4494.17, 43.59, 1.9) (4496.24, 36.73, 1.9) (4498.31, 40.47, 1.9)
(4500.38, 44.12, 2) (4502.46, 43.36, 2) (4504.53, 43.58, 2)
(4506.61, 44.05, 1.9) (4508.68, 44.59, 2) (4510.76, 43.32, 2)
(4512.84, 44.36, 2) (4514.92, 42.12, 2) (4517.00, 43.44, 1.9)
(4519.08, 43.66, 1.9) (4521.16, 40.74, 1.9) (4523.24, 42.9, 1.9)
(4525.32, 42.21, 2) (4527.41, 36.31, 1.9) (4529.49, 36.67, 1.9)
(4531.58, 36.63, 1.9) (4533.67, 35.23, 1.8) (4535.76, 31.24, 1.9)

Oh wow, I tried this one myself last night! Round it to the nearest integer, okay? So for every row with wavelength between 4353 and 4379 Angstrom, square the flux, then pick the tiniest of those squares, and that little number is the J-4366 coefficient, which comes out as 999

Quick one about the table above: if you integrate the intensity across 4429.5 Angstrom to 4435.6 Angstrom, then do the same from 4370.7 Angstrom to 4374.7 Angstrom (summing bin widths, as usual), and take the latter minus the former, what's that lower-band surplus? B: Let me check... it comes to -54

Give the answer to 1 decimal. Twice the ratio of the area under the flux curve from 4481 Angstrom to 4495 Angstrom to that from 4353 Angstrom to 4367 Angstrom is 2.2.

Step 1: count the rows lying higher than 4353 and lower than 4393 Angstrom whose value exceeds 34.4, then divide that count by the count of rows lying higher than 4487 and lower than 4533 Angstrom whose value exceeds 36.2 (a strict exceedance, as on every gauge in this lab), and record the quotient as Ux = 0.5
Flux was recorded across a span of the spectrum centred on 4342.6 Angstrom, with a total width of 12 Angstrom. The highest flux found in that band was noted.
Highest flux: 35.68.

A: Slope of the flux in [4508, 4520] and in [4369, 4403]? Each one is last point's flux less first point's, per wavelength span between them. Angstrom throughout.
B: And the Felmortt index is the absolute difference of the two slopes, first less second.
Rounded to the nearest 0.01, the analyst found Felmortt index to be 0.16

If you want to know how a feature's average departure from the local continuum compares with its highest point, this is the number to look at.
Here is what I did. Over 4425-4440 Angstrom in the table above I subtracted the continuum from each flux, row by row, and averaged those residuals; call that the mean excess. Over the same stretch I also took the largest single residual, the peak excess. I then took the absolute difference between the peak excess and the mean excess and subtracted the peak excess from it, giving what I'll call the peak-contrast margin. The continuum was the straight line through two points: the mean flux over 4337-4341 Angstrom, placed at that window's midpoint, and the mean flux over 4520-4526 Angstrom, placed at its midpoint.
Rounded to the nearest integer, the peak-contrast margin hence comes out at 1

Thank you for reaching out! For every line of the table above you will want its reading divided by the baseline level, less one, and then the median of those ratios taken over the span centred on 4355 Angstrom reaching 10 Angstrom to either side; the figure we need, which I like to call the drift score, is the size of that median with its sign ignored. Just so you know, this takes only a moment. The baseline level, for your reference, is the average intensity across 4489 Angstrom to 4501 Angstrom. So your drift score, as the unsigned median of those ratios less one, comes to 0.14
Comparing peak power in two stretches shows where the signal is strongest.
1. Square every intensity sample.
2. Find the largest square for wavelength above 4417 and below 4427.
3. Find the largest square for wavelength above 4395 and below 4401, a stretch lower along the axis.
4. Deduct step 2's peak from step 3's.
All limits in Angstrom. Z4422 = -299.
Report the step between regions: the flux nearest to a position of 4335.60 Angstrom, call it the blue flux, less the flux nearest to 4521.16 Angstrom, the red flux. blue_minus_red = -2.3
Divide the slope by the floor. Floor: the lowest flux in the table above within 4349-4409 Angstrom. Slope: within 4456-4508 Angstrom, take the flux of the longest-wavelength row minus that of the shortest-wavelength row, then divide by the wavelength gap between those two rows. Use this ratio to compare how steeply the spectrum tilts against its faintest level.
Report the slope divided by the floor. 0.0138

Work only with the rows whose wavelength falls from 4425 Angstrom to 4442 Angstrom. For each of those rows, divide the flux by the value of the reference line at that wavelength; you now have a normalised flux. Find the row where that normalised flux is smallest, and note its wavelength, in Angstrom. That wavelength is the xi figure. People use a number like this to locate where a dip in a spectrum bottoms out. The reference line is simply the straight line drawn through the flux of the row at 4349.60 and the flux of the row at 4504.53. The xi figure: 4434.55 Angstrom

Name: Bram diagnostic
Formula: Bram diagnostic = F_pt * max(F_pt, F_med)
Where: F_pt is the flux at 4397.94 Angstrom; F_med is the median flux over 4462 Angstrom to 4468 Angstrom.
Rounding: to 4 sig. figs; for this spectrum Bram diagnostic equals 1410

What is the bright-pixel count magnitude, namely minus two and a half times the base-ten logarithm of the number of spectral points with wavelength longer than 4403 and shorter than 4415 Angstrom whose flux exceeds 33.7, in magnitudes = -1.2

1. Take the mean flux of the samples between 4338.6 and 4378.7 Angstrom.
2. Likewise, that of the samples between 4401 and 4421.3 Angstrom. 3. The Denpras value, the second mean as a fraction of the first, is 0.95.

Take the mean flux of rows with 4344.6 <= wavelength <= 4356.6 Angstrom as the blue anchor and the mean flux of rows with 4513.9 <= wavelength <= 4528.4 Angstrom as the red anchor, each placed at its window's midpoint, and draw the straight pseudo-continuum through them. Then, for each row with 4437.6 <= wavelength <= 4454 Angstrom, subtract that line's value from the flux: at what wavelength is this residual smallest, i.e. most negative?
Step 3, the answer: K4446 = 4442.73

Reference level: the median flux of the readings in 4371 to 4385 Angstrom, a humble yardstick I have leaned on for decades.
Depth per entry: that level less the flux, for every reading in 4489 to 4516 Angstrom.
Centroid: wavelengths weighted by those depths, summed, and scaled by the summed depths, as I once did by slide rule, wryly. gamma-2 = 4504.1 Angstrom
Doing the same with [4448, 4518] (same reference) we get 4494.1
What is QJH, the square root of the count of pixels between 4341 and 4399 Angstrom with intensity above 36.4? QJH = 3.0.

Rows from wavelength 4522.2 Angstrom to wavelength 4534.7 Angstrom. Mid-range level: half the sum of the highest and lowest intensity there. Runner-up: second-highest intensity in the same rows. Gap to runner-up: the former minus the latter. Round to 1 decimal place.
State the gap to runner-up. -3.1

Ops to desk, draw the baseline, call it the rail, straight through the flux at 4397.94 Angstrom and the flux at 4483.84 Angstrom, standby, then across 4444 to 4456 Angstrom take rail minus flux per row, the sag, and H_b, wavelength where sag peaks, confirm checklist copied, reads 4455.02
